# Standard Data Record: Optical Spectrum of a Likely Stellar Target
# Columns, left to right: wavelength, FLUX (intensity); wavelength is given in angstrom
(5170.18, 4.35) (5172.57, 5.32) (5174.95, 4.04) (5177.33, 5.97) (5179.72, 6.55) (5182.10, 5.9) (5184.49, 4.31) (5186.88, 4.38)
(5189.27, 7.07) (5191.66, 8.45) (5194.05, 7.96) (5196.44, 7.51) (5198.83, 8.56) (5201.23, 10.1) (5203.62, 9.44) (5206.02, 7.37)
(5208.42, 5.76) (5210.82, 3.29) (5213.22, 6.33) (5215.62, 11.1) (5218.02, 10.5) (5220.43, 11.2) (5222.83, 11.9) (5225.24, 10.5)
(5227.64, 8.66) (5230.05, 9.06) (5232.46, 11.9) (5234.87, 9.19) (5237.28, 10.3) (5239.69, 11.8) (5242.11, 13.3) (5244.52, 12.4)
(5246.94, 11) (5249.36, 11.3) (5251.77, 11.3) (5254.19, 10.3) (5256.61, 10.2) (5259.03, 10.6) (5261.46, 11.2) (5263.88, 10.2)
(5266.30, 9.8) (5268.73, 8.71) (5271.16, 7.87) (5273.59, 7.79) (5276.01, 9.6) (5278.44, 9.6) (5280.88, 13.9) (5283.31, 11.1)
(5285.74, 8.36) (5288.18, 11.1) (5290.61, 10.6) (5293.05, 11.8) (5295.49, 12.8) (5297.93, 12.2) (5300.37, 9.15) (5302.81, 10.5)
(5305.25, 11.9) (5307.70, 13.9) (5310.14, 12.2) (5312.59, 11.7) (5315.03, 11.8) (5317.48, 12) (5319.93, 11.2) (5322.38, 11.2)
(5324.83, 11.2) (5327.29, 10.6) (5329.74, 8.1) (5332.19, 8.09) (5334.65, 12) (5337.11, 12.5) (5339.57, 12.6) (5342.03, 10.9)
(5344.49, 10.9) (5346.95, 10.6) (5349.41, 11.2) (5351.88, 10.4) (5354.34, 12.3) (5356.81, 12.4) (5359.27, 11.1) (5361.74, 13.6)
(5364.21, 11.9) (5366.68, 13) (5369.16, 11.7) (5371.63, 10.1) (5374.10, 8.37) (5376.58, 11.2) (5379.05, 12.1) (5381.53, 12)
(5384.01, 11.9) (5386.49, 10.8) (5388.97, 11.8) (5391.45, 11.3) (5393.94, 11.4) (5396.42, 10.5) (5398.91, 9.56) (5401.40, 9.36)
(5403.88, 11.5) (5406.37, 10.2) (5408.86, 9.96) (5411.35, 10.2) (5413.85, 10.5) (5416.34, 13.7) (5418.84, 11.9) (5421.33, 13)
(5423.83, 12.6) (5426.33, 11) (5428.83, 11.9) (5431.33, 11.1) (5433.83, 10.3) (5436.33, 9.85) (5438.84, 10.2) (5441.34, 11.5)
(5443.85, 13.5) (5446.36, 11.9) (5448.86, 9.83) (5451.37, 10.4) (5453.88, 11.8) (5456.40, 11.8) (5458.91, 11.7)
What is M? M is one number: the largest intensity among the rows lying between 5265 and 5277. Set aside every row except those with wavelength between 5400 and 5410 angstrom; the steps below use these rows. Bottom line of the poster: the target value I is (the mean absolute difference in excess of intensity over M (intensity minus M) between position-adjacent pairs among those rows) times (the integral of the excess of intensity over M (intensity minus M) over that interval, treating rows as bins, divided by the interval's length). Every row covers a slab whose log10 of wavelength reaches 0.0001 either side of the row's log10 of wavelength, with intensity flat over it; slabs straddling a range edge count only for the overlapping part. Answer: 0.5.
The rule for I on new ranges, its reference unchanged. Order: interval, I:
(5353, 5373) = 3.0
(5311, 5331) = 0.7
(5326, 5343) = 1.3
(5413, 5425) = 4.2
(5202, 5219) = -5.1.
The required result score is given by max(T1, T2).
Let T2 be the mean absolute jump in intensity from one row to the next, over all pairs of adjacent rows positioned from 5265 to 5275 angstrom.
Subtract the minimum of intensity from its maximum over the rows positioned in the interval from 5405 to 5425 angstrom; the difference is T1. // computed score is 3.7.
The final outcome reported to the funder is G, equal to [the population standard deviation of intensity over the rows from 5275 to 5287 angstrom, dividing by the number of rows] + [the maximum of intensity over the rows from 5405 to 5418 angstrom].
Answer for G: 15.6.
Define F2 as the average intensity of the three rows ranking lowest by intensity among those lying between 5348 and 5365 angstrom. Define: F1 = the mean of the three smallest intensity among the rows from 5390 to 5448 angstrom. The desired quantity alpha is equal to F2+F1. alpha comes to 20.5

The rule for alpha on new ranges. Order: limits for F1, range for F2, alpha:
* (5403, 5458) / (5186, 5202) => 16.2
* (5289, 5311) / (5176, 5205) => 14.9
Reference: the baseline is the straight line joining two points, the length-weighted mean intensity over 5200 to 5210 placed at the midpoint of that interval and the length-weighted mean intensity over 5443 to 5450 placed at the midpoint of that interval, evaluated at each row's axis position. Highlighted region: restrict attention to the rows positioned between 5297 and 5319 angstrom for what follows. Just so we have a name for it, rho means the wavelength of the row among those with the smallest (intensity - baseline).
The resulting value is 5300.37 angstrom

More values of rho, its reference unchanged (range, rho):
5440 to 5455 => 5448.86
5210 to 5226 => 5210.82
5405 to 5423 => 5408.86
